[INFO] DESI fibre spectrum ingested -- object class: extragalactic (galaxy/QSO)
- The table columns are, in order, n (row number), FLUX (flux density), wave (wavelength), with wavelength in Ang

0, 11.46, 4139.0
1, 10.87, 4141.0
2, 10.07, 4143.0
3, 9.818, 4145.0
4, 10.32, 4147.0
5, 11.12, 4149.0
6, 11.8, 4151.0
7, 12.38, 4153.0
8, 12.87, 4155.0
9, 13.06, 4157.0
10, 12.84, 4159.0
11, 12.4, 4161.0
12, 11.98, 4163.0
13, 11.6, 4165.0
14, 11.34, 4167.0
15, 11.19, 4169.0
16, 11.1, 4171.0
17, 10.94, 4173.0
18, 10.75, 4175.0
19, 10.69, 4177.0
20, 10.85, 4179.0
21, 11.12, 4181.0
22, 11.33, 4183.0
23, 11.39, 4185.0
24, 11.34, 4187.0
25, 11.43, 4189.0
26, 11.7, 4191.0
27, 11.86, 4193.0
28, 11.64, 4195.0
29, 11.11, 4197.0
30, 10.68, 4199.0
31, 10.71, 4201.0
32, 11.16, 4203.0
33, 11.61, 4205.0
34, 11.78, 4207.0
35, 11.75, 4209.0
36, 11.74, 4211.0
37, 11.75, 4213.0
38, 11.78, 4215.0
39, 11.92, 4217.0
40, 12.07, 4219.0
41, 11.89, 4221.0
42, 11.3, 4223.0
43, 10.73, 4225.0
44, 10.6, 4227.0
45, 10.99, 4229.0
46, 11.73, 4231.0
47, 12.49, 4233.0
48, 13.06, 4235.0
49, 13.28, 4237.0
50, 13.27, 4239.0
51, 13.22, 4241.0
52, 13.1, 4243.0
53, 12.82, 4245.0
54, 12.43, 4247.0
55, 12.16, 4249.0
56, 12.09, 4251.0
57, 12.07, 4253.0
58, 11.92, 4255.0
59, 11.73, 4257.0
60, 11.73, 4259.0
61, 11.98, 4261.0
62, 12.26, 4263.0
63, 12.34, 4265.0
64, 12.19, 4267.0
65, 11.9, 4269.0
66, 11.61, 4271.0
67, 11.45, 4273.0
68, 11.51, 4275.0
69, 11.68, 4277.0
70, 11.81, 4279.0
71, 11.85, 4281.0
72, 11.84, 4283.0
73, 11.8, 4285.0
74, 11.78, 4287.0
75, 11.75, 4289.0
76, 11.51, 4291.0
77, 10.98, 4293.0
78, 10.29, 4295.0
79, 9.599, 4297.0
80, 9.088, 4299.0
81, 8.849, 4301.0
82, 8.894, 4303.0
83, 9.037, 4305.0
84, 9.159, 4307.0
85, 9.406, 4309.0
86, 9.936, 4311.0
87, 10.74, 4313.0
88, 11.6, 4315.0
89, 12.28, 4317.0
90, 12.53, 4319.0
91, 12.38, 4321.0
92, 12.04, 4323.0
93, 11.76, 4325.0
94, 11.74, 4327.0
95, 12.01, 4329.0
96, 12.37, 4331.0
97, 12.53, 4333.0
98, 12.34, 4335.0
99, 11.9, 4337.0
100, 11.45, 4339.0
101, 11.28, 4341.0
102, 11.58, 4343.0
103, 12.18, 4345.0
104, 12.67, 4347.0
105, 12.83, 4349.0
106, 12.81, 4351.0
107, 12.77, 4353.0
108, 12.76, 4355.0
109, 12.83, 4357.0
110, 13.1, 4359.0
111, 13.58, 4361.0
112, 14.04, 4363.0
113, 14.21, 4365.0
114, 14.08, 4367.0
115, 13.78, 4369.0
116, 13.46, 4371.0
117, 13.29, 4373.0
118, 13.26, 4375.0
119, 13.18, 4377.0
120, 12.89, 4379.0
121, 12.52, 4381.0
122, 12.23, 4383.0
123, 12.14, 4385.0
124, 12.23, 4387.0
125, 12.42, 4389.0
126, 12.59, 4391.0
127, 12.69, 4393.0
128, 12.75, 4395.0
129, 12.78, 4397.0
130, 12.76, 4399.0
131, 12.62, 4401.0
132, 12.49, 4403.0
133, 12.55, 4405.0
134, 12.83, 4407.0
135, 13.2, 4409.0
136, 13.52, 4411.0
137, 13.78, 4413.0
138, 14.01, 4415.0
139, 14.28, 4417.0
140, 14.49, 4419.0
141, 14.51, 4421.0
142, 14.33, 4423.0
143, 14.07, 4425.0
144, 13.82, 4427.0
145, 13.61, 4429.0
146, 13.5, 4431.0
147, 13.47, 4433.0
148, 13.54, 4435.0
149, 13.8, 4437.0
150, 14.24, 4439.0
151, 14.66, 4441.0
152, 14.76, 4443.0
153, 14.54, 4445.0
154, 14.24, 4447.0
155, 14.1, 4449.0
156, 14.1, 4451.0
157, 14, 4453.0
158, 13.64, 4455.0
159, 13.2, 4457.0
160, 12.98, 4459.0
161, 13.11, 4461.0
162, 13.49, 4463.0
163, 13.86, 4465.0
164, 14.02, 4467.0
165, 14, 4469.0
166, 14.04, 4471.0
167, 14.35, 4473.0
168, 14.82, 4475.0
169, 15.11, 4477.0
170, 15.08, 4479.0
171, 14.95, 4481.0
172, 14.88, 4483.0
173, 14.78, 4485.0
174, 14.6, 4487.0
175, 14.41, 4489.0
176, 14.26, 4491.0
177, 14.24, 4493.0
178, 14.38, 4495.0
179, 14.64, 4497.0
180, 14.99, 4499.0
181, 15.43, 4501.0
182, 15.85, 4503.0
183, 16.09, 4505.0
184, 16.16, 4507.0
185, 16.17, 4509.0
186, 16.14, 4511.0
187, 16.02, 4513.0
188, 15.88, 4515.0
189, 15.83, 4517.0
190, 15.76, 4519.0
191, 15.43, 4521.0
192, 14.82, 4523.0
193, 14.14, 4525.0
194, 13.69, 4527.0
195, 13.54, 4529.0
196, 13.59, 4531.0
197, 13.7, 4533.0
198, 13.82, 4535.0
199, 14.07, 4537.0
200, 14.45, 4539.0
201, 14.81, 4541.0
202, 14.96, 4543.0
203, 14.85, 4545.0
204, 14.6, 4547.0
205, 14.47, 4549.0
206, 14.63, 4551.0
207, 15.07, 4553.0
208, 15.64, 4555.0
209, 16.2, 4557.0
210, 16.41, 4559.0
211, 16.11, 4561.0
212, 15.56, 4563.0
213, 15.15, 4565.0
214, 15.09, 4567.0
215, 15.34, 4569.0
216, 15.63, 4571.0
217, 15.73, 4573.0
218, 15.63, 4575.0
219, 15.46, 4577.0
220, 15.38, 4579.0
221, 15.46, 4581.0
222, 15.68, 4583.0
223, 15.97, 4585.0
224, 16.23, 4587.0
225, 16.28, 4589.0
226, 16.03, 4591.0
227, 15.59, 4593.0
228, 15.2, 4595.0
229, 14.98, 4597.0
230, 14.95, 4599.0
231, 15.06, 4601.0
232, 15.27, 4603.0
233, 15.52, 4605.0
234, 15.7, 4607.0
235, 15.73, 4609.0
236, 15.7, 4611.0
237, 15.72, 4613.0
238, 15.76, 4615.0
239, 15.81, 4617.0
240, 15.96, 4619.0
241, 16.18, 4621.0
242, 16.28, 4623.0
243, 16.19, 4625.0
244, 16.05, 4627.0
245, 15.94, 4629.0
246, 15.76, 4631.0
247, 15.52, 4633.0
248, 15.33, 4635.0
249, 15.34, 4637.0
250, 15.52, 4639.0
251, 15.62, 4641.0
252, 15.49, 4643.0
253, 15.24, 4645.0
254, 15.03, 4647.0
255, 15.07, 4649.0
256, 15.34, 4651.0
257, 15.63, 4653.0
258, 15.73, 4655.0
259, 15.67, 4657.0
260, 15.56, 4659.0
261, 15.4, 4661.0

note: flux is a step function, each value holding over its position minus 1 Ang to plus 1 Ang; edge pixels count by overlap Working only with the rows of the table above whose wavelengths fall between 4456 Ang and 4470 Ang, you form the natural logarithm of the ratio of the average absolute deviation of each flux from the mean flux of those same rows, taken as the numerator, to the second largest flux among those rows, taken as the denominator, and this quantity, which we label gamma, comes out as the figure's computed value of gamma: -3.62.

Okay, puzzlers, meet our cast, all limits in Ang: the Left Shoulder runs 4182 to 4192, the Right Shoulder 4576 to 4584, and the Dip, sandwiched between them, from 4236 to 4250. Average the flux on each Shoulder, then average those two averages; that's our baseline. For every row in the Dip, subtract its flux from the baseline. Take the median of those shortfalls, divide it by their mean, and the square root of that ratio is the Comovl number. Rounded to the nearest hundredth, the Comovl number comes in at 0.80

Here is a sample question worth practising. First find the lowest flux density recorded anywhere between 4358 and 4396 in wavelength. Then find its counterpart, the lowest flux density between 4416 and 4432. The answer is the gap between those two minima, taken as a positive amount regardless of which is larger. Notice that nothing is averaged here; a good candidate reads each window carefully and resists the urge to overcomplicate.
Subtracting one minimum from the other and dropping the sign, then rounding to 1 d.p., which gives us 1.4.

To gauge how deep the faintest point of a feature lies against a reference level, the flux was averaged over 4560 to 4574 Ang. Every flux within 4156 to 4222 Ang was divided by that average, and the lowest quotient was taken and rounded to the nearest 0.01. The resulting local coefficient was 0.69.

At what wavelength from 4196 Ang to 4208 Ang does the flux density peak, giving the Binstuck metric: 4207.0 Ang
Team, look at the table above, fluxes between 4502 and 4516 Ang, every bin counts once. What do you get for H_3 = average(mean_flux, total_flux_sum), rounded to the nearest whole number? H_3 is 64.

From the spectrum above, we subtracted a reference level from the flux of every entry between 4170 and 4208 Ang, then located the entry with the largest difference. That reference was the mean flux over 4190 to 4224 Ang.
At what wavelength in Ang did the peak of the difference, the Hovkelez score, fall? 4193.0 Ang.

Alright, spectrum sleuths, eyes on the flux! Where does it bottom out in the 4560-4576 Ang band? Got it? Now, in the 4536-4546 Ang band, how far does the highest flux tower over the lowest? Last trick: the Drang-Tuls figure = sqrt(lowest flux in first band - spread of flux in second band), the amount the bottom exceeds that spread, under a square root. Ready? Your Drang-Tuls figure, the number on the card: 3.77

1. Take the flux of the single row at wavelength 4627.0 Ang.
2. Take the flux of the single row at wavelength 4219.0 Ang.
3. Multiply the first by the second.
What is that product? 194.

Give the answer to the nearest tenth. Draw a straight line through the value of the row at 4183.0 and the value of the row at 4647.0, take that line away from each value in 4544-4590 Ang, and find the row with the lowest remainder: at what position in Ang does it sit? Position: 4549.0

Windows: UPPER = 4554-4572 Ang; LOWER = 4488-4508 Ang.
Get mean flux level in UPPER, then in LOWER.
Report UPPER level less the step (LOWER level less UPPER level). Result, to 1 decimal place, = 16.3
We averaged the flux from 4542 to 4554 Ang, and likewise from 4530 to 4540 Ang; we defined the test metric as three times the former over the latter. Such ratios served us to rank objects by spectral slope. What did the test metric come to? 3.18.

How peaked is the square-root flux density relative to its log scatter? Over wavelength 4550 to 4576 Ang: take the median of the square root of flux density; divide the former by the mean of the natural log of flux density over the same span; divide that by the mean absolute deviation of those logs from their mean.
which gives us 58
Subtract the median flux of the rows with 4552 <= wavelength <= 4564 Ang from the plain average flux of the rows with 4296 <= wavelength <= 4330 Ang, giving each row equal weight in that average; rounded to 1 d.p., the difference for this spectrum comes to -5.2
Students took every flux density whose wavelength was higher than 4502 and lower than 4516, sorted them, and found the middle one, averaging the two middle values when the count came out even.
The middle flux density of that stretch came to 16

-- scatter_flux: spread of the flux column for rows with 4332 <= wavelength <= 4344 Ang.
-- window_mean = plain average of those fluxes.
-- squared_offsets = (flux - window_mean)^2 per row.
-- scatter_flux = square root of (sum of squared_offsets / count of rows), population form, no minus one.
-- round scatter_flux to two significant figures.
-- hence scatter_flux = 0.46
